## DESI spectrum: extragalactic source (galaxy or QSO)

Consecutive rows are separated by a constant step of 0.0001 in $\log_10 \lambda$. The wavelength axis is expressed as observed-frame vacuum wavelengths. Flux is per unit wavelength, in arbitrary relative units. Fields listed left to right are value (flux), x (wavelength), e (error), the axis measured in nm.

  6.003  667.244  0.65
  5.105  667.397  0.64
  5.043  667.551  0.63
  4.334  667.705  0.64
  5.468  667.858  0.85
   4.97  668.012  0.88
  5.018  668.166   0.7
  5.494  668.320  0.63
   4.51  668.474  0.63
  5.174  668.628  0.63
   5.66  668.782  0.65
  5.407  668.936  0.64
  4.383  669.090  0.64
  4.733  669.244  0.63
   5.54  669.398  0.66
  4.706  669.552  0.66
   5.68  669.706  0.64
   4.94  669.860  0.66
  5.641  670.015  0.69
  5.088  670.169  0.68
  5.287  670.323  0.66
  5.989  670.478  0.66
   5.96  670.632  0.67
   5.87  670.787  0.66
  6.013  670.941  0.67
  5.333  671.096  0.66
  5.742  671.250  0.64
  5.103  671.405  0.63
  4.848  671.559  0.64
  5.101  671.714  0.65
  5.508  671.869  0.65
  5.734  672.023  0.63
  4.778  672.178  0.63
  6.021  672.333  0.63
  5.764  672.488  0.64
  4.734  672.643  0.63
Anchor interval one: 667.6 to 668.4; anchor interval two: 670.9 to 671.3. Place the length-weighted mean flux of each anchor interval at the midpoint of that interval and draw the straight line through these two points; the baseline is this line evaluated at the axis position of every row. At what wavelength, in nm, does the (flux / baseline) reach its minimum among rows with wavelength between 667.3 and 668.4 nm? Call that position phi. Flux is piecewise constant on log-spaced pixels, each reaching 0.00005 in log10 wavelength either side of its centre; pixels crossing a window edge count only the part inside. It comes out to 667.705 nm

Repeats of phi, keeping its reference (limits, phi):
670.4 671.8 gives 671.559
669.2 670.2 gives 669.552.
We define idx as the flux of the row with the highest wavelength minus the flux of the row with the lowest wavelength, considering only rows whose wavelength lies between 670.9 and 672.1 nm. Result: -0.3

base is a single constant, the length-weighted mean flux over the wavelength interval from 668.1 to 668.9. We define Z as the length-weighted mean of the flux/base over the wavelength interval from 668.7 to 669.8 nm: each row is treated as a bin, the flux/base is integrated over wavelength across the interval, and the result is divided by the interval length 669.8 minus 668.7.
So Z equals 1.00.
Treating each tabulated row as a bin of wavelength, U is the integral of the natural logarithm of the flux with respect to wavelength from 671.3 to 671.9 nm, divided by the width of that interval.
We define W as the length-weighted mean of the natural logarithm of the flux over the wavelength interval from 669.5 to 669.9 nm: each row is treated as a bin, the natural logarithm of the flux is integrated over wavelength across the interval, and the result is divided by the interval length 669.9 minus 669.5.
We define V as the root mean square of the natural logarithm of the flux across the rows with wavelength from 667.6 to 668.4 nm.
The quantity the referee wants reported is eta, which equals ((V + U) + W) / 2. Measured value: 2.45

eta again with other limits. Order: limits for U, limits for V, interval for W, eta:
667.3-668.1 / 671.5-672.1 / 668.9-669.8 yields 2.45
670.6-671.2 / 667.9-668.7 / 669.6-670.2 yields 2.52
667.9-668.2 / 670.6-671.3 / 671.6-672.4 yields 2.53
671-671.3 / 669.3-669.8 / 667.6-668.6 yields 2.49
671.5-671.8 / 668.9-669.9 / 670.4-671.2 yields 2.49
